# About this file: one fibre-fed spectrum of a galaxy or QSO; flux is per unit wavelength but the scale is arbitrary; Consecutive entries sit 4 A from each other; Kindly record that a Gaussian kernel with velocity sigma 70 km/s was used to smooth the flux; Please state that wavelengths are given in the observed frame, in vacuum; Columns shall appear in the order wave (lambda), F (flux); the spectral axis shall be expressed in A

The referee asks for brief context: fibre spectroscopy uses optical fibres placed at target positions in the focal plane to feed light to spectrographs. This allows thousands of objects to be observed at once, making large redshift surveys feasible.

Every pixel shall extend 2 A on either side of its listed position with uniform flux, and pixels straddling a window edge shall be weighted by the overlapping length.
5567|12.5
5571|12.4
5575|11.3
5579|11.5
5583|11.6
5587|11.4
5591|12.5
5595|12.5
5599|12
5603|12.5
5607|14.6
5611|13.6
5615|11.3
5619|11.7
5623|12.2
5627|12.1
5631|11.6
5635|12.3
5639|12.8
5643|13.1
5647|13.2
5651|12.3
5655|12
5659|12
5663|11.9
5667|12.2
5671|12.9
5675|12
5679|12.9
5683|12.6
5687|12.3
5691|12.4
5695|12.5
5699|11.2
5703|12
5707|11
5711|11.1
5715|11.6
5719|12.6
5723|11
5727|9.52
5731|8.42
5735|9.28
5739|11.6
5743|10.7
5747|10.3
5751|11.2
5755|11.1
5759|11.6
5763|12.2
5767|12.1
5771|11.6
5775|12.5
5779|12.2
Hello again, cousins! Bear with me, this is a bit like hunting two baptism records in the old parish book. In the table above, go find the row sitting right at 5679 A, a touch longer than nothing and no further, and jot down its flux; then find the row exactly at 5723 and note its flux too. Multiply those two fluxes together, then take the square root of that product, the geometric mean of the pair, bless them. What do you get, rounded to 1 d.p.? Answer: 11.9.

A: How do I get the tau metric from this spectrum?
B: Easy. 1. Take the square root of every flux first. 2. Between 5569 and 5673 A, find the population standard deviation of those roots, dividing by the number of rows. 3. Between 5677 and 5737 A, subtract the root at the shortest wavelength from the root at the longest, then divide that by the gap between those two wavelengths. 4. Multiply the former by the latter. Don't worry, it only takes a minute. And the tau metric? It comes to -0.0010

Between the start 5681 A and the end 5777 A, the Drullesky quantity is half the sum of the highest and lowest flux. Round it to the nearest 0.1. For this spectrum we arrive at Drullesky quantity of 10.5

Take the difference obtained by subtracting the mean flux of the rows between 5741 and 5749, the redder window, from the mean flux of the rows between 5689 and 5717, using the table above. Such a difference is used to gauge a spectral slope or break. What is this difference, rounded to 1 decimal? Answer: 1.2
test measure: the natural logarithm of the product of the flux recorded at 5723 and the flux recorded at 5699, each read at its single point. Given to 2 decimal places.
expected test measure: 4.81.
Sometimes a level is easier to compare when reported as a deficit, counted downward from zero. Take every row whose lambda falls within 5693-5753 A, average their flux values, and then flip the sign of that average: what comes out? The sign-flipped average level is -10.9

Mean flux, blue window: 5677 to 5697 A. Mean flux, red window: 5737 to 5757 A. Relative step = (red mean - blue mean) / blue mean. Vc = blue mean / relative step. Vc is -101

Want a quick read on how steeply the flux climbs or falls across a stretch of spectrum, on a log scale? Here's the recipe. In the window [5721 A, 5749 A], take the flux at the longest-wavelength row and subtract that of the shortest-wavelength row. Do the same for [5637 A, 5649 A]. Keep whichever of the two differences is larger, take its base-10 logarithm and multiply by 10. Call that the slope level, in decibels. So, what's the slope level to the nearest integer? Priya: -4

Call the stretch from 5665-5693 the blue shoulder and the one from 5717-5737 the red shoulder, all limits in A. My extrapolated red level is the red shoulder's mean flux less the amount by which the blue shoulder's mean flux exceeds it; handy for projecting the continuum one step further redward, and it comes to 7.9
